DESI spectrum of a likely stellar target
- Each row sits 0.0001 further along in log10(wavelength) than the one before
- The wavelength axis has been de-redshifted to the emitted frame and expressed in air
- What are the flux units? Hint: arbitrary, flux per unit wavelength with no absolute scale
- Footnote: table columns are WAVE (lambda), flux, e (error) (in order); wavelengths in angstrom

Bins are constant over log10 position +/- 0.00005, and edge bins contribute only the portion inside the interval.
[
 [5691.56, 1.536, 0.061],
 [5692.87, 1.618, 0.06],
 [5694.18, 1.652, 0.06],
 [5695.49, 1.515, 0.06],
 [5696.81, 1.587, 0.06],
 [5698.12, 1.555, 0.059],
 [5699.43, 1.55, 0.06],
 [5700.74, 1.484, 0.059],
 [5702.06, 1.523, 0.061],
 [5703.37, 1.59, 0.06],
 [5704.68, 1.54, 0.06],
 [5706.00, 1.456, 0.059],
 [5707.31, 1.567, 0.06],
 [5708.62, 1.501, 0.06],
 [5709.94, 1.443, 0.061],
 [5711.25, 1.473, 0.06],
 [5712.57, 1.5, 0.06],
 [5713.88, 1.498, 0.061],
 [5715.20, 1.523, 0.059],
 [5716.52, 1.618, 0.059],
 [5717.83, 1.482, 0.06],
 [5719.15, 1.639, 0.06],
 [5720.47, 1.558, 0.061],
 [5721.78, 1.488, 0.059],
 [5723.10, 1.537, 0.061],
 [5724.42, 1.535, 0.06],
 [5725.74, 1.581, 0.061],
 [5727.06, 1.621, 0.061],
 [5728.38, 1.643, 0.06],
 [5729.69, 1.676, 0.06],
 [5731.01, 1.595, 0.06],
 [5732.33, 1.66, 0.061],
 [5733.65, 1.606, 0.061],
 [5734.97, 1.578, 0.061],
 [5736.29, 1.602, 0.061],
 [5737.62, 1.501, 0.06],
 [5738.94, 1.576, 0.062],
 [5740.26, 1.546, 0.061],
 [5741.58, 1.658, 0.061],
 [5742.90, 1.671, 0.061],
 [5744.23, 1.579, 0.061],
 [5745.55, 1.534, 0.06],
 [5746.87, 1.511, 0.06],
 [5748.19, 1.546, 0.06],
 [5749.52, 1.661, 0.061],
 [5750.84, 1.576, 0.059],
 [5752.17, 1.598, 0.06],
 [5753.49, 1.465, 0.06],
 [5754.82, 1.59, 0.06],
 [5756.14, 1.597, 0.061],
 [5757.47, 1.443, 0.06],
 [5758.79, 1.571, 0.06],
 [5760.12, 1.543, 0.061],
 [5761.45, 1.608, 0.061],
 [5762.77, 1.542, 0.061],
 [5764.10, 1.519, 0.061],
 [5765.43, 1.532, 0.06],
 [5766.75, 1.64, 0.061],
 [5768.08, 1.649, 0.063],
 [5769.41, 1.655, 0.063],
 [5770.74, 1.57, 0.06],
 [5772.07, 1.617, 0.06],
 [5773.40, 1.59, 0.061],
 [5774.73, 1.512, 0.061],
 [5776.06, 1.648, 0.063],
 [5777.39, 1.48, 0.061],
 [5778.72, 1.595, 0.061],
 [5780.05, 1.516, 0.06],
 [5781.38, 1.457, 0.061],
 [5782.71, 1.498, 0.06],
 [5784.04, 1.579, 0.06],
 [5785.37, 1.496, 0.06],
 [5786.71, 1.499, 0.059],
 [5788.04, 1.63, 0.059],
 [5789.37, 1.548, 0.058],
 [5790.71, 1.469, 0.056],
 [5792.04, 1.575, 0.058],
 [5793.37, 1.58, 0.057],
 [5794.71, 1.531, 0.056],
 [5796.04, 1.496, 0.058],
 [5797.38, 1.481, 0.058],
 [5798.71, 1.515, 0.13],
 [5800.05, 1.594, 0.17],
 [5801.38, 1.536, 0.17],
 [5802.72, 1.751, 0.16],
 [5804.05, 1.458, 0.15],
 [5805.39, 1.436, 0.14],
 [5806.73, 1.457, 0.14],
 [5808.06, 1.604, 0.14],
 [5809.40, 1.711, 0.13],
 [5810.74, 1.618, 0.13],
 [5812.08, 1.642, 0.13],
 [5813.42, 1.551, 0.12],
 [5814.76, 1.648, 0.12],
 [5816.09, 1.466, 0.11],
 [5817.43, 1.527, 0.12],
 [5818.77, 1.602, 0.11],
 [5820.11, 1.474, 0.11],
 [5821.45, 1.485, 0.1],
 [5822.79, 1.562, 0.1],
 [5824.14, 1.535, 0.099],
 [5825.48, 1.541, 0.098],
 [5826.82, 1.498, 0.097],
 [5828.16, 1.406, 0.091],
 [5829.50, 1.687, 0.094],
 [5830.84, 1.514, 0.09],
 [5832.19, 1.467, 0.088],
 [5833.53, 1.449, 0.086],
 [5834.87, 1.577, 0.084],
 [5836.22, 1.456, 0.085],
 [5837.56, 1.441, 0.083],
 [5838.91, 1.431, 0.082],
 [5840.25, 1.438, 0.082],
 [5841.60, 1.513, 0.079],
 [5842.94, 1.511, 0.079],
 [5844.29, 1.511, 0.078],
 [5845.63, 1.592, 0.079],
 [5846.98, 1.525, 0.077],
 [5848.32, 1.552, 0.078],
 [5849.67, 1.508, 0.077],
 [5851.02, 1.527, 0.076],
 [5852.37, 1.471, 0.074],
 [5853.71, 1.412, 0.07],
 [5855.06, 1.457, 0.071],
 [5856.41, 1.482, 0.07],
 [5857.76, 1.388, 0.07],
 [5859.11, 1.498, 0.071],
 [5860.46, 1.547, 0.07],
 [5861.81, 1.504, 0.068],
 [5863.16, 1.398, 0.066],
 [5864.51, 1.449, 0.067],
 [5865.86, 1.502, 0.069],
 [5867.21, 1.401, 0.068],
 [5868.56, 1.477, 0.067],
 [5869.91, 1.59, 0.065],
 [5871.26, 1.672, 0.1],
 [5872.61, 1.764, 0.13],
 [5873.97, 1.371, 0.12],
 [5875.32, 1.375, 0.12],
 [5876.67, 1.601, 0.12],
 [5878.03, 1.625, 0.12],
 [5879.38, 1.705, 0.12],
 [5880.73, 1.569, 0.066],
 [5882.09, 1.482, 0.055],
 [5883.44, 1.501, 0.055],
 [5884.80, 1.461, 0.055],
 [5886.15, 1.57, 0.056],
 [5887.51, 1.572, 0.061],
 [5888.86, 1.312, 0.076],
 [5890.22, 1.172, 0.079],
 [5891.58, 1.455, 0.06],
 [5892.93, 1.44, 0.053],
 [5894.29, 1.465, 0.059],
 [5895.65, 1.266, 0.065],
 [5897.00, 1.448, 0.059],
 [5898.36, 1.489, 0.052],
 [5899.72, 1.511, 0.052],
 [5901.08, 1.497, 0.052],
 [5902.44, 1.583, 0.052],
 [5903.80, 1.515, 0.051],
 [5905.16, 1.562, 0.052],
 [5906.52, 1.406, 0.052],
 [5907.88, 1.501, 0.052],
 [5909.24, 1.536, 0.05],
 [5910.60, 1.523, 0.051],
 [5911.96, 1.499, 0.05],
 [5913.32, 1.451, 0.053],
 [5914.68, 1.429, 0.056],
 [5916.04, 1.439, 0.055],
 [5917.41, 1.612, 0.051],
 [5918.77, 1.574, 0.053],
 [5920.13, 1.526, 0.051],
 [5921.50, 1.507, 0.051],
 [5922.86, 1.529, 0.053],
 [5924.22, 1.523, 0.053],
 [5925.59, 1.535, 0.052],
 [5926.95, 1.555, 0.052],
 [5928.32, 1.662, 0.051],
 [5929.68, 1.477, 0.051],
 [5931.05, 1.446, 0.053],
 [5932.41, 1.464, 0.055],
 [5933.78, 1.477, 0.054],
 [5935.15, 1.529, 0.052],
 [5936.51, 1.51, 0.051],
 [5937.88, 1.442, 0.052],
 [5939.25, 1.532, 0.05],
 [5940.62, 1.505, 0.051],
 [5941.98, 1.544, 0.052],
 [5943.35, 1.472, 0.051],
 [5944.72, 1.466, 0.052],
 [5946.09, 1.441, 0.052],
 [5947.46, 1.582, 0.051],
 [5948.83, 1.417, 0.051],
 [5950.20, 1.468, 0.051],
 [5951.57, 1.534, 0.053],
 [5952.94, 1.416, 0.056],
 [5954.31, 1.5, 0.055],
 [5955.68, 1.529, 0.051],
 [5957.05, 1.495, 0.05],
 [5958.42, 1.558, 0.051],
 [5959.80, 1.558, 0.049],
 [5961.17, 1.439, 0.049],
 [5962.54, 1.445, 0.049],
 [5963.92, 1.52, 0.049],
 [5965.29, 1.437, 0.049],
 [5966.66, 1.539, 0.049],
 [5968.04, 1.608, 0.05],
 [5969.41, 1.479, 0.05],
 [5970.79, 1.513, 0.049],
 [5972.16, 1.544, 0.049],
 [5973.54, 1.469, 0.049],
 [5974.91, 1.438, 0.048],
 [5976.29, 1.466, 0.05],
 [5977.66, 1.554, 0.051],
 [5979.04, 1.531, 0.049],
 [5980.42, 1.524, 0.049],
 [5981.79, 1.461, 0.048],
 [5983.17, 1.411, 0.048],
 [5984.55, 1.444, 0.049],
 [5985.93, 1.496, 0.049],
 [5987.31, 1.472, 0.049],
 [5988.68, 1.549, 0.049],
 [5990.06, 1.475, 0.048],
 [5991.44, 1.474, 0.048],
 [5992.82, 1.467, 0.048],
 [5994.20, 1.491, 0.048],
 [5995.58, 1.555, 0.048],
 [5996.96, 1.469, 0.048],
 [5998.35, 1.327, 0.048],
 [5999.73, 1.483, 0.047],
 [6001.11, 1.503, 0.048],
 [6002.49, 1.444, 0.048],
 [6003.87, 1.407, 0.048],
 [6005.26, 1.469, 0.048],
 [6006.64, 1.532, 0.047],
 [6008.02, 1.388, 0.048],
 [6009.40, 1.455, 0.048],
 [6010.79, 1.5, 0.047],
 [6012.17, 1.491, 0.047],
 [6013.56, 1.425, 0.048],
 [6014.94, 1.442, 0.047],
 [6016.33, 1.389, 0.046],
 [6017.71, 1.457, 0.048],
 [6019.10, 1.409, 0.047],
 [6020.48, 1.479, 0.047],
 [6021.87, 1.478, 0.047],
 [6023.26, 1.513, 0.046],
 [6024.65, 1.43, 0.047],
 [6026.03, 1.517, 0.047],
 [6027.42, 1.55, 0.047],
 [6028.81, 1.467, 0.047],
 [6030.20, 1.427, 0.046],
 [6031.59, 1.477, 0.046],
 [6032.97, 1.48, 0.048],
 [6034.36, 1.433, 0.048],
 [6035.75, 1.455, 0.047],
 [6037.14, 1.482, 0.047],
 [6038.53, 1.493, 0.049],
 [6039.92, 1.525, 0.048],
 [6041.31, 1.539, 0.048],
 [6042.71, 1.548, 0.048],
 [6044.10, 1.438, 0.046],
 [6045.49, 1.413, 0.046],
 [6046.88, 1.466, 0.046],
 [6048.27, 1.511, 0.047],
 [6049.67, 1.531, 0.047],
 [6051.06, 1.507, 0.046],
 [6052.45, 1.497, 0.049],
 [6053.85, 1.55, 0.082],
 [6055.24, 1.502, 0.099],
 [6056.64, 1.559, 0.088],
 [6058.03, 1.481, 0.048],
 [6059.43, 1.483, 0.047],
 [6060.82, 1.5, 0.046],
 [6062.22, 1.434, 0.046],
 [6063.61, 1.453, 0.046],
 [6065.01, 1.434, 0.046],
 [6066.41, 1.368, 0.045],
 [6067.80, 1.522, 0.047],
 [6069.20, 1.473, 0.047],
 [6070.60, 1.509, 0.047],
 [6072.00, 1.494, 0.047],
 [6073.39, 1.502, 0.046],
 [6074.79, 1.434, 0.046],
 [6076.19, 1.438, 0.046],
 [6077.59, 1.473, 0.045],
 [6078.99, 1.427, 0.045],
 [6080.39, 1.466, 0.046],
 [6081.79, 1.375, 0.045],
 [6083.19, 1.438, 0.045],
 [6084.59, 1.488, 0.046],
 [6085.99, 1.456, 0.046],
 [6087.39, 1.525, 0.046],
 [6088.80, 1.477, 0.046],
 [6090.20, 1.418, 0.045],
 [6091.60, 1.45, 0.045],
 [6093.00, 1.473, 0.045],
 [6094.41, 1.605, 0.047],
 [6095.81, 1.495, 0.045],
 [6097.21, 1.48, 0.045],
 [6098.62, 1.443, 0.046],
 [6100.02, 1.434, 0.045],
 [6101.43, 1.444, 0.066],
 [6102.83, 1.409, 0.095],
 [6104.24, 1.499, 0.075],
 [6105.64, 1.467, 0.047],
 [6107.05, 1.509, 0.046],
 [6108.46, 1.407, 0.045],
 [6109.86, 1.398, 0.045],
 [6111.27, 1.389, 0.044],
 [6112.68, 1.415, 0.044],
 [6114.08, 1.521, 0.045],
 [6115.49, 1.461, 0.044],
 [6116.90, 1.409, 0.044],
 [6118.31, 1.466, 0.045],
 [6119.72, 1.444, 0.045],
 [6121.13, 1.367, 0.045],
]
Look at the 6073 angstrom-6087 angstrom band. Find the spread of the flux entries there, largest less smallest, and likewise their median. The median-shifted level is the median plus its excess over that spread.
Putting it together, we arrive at 2.77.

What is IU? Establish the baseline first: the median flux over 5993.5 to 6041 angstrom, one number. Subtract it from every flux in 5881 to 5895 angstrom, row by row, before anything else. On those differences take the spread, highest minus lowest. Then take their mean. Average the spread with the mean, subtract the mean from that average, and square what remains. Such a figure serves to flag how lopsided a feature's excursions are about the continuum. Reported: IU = 0.046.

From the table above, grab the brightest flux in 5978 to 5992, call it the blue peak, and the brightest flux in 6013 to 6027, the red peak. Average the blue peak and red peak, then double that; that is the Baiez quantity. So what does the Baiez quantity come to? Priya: 3.07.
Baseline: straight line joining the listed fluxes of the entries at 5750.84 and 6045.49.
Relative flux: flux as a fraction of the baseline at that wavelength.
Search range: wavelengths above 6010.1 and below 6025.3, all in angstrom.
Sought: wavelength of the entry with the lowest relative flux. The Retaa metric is 6016.33 angstrom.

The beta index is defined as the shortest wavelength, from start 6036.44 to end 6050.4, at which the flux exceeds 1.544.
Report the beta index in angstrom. 6042.71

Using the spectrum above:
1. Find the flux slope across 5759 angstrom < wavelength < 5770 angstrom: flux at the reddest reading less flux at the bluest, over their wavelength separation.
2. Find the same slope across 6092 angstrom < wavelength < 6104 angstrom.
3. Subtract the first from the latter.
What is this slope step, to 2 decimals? -0.02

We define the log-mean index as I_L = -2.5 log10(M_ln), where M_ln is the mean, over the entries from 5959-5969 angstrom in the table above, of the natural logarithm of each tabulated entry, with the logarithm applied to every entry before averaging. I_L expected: 0.97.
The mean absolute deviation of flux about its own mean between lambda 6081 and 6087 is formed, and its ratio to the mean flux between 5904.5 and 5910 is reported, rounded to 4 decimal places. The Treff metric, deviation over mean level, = 0.0218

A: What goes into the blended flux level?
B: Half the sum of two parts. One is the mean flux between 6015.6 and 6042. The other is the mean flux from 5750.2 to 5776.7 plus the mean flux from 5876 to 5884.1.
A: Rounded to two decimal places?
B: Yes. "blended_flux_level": 2.31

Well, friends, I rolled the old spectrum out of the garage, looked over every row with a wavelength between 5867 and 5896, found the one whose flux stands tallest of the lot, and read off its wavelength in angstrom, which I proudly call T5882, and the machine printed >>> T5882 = 5872.61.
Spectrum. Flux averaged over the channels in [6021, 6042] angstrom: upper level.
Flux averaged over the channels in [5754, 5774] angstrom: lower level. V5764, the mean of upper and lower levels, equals 1.53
